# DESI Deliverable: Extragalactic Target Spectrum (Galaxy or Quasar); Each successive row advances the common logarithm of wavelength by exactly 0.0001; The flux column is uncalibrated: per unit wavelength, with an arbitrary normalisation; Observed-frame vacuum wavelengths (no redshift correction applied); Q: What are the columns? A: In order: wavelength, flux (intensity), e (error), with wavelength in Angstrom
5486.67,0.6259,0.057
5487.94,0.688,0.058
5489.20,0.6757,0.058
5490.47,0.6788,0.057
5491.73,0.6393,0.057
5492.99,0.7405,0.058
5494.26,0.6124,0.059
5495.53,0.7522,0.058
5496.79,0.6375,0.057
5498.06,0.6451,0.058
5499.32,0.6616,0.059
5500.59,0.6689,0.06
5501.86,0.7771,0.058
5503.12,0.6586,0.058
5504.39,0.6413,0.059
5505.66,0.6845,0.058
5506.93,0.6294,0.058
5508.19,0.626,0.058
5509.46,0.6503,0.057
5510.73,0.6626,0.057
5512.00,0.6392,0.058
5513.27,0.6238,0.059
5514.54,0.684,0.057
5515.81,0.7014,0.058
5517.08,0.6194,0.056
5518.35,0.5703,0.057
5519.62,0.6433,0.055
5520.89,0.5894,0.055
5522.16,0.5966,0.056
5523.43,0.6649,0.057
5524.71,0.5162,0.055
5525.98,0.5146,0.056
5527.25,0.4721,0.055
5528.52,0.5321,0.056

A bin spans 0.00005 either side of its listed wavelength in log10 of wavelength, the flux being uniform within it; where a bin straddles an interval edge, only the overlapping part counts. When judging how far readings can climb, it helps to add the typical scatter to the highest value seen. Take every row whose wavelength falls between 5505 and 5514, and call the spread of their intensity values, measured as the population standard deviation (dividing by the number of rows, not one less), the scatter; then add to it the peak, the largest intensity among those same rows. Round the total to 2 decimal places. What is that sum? 0.71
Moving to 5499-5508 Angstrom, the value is 0.82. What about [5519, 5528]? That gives 0.73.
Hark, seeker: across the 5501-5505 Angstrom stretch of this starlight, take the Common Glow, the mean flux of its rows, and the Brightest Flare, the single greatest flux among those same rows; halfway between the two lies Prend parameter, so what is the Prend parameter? 0.73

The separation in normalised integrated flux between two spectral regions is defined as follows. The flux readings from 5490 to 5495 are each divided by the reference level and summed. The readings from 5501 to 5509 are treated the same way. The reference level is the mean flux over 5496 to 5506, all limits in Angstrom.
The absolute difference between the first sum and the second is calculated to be 2.0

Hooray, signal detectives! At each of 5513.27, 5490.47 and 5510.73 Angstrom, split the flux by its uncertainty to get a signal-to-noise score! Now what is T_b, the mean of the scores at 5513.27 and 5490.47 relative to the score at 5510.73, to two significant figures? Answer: 0.97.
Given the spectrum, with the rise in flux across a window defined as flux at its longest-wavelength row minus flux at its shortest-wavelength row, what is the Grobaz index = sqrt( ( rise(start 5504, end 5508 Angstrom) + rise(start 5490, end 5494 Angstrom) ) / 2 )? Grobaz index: 0.158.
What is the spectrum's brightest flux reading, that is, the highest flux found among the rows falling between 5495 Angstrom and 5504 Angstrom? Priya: 0.7771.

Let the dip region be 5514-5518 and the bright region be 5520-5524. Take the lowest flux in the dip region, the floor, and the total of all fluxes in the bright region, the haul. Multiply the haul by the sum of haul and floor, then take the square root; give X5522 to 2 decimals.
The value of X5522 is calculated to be 2.14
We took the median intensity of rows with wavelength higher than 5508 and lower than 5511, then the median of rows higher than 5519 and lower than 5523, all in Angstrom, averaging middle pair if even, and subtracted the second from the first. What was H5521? 0.054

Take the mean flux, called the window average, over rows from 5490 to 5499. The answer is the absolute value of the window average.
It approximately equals 0.672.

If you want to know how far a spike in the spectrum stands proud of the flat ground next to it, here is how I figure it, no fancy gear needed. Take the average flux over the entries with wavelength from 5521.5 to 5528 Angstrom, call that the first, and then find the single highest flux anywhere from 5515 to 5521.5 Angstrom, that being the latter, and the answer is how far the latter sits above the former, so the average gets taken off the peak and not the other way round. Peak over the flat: 0.149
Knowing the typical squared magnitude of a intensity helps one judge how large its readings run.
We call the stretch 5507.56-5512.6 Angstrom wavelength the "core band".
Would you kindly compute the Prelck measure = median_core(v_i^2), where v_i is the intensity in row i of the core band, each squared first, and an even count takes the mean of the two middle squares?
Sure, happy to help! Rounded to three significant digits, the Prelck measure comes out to 0.416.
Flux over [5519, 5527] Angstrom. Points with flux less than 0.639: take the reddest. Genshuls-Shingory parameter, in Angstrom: 5525.98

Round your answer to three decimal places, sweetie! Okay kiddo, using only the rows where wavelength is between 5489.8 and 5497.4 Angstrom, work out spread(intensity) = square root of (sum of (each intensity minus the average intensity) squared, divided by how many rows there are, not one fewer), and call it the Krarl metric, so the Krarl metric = 0.053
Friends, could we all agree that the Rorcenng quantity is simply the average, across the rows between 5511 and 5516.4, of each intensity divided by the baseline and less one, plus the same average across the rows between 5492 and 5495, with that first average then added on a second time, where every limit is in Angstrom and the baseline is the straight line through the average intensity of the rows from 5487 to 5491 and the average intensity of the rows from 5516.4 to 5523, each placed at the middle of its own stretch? 0.15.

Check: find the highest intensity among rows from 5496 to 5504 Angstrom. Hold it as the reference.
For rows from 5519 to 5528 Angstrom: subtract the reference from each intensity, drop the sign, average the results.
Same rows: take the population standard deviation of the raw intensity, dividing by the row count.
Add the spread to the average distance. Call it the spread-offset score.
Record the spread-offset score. 0.273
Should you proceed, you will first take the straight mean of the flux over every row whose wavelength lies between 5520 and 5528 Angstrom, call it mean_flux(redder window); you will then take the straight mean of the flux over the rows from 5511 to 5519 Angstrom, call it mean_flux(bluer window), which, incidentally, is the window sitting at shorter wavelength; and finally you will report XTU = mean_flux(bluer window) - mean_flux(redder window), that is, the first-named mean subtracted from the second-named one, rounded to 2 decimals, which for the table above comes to 0.08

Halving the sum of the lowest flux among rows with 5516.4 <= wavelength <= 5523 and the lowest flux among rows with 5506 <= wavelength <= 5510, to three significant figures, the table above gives 0.598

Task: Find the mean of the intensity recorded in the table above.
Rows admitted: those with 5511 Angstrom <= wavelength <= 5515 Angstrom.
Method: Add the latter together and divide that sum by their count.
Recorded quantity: 0.65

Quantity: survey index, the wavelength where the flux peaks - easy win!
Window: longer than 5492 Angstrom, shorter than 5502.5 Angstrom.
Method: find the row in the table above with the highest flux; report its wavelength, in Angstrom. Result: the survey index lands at 5501.86 Angstrom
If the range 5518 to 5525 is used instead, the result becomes 5523.43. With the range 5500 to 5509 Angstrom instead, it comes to 5501.86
